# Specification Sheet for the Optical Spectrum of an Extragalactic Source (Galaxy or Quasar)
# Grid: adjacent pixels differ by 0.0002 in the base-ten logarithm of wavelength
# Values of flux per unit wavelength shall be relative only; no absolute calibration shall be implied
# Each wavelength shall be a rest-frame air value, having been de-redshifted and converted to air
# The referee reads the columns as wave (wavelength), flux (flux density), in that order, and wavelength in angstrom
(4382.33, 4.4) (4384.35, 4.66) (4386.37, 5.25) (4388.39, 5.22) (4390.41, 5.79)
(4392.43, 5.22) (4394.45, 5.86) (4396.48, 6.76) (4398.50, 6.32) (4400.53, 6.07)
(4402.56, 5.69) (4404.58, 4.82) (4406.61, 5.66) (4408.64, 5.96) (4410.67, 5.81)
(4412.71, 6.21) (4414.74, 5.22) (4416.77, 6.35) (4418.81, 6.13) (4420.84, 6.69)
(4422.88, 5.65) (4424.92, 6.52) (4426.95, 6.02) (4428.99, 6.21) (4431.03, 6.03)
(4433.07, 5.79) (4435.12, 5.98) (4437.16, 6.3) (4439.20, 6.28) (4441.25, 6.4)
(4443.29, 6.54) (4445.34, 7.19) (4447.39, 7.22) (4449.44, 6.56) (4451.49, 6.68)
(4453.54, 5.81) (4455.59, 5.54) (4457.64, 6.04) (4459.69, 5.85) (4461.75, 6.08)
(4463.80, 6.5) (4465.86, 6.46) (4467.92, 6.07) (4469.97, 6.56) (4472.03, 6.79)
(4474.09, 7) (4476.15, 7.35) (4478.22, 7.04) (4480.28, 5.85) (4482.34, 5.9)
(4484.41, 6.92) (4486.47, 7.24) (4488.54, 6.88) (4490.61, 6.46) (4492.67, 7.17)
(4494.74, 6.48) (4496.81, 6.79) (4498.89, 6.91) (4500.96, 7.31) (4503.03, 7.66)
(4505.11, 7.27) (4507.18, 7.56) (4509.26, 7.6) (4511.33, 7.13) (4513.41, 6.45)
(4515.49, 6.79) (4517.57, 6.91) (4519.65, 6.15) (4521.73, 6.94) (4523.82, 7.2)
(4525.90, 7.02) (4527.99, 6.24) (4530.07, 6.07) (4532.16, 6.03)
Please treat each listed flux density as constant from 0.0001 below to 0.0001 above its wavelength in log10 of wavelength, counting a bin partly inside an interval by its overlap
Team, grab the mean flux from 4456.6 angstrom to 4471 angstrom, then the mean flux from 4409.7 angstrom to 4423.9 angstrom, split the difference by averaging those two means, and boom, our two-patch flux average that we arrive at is 6.12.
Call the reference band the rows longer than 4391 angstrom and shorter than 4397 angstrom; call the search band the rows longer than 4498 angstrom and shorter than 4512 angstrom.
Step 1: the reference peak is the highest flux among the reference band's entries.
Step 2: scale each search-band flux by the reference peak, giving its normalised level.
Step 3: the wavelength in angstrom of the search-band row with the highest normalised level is 4503.03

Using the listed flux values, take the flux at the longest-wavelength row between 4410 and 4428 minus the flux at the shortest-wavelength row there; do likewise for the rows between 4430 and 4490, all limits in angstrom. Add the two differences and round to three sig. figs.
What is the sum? 1.06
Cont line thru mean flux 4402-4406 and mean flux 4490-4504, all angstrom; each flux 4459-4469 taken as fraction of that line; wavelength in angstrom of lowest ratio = 4459.69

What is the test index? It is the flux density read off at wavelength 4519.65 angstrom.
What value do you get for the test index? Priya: 6.15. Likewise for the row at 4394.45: 5.86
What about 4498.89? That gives 6.91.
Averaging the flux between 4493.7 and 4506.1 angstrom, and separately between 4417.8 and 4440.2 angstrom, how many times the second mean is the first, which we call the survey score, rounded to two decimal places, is 1.15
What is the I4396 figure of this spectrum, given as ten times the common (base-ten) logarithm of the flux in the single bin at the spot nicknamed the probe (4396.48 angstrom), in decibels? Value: 8.3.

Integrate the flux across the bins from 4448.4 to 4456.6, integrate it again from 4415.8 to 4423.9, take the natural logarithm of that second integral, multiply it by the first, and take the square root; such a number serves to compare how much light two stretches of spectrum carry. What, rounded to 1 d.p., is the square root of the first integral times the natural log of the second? 14.1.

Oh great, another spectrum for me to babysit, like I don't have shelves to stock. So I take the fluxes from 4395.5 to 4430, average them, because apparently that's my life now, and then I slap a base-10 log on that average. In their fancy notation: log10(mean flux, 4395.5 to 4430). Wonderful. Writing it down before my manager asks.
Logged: 0.78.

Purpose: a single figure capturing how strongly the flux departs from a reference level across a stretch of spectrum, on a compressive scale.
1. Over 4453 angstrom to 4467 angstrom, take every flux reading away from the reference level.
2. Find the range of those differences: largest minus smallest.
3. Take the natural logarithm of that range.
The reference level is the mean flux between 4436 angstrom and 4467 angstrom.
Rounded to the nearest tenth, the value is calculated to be 0.0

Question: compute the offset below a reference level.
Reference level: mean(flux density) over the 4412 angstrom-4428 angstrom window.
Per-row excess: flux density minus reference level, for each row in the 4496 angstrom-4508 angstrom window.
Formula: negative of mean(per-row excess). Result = -1.2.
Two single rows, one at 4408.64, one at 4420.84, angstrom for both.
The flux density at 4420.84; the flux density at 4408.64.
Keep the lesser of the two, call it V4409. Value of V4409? 6.0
